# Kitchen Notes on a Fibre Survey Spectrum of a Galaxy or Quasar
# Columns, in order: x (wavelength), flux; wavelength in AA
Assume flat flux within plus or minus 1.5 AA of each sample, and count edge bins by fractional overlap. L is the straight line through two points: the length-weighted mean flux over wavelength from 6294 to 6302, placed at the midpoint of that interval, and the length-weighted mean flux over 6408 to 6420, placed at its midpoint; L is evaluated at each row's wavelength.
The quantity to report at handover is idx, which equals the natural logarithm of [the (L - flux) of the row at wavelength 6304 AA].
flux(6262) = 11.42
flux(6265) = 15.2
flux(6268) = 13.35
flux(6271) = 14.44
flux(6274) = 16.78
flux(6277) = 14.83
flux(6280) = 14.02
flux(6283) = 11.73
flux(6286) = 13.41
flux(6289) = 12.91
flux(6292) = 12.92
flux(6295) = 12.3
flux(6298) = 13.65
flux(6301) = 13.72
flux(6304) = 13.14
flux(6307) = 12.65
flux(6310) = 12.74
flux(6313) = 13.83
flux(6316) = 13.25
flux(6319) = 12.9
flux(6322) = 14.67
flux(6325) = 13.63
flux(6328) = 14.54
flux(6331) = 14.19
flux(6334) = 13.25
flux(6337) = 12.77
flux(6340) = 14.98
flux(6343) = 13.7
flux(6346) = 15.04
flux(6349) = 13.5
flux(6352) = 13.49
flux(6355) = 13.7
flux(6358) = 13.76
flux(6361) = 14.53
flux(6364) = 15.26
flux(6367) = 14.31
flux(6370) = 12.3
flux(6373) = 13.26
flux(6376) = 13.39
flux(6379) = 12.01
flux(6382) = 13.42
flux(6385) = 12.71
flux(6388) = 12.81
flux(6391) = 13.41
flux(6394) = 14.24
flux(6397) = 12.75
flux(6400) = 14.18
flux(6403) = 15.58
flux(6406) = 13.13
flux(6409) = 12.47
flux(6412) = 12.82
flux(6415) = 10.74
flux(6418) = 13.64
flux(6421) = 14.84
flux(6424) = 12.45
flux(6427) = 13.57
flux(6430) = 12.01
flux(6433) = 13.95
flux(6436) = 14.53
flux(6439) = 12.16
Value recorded -2.6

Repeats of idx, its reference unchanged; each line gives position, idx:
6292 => -1.0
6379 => -0.3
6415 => 0.6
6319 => -1.5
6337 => -1.5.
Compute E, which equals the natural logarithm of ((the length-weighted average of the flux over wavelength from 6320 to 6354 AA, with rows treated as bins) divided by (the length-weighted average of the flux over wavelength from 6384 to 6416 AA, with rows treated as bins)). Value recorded 0.05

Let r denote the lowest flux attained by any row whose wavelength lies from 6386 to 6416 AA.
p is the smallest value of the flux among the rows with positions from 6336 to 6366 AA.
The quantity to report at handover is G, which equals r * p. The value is 137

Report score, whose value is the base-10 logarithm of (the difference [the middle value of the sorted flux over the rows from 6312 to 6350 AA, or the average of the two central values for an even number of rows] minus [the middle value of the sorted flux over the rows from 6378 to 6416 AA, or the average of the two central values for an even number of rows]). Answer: -0.1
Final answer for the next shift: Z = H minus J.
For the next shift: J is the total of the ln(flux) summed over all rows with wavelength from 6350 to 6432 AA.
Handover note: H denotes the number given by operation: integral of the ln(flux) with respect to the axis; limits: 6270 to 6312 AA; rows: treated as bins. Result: 39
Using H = 109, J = 69.9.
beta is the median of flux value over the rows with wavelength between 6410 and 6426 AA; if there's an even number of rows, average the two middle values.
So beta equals 12.8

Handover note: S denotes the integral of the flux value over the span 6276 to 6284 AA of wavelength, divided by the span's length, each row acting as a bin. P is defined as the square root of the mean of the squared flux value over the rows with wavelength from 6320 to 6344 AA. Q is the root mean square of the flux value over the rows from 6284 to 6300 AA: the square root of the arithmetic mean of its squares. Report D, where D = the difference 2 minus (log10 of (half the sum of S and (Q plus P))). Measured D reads 0.693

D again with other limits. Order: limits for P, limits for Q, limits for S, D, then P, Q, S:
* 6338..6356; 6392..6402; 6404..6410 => 0.689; 14.1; 13.7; 13.1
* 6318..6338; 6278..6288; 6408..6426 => 0.703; 13.7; 13.1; 12.9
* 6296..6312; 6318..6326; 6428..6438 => 0.695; 13.2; 13.8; 13.4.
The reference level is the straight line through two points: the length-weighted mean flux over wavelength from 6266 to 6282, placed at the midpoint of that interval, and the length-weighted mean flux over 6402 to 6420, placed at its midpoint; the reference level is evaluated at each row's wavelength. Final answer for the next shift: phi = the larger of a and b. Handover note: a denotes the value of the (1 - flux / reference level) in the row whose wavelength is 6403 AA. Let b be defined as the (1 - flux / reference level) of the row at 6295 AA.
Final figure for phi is 0.14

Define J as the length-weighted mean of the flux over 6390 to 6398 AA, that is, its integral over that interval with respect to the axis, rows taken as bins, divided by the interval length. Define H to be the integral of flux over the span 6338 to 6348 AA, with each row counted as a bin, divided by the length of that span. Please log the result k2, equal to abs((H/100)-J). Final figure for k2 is 13.4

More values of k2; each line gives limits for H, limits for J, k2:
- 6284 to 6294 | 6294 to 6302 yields 13.1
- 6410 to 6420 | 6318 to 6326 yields 13.7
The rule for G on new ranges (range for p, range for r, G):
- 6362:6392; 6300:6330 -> 152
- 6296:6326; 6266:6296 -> 148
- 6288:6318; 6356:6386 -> 148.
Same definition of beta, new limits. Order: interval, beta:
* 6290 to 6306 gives 13.1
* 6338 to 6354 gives 13.7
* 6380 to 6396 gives 13.4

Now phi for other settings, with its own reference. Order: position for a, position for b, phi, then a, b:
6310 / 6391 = 0.10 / 0.10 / -0.01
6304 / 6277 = 0.08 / 0.08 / -0.02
